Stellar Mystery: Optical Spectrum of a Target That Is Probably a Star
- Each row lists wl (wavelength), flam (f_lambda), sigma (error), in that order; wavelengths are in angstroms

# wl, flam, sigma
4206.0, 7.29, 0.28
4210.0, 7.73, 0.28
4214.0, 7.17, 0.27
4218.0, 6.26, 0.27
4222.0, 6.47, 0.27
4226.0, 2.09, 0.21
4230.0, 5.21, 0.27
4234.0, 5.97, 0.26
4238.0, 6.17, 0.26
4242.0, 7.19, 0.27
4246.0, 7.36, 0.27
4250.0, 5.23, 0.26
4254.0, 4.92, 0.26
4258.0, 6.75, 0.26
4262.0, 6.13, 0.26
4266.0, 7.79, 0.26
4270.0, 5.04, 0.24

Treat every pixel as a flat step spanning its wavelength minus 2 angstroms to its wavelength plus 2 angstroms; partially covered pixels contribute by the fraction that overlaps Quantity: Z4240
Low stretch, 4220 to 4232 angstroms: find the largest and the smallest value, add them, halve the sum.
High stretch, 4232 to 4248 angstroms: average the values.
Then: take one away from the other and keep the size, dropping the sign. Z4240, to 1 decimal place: 2.4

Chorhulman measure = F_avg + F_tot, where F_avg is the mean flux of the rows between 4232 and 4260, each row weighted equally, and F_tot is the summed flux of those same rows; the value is 50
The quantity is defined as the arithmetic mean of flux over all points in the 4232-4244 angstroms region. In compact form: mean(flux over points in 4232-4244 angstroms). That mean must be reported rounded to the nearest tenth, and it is 6.4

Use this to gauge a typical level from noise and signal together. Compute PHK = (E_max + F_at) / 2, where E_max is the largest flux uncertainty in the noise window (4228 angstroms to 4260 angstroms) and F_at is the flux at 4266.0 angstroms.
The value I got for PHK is 4.0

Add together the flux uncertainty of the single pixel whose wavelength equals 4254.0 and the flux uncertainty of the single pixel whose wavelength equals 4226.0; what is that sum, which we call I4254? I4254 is 0.470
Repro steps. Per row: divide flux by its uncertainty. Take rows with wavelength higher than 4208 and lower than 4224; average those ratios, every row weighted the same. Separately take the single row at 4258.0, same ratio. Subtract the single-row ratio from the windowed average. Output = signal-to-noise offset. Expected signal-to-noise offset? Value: -0.6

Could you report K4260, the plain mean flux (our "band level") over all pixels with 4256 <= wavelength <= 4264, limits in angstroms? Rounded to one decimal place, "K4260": 6.4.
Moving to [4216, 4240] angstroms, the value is 5.4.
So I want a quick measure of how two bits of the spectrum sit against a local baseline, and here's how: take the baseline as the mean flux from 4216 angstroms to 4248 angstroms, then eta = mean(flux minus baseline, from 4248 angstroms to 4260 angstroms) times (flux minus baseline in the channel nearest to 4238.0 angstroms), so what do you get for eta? -0.1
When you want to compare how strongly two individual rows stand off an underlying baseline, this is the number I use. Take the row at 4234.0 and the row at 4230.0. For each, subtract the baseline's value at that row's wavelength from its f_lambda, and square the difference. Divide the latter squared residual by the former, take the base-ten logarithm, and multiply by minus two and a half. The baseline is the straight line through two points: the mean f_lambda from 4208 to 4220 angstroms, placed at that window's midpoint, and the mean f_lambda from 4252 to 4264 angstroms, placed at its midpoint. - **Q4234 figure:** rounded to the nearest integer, -2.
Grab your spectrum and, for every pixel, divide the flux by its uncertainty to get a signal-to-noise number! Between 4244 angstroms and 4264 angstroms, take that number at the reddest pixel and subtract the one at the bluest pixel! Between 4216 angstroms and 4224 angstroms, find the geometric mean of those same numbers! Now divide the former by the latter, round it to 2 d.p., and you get -0.16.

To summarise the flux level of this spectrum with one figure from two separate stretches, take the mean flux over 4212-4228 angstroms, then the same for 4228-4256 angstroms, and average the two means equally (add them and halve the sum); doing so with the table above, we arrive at 5.75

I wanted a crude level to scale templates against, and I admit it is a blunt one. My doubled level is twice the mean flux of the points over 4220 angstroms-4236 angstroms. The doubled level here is 9.9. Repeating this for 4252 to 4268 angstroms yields 12.8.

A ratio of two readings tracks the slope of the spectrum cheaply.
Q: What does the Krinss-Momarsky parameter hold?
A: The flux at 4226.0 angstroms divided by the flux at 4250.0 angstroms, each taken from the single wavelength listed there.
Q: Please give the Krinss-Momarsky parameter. 0.40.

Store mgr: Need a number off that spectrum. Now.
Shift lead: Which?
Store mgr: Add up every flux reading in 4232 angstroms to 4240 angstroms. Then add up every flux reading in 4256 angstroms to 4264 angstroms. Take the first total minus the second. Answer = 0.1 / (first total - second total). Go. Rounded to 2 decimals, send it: -0.14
